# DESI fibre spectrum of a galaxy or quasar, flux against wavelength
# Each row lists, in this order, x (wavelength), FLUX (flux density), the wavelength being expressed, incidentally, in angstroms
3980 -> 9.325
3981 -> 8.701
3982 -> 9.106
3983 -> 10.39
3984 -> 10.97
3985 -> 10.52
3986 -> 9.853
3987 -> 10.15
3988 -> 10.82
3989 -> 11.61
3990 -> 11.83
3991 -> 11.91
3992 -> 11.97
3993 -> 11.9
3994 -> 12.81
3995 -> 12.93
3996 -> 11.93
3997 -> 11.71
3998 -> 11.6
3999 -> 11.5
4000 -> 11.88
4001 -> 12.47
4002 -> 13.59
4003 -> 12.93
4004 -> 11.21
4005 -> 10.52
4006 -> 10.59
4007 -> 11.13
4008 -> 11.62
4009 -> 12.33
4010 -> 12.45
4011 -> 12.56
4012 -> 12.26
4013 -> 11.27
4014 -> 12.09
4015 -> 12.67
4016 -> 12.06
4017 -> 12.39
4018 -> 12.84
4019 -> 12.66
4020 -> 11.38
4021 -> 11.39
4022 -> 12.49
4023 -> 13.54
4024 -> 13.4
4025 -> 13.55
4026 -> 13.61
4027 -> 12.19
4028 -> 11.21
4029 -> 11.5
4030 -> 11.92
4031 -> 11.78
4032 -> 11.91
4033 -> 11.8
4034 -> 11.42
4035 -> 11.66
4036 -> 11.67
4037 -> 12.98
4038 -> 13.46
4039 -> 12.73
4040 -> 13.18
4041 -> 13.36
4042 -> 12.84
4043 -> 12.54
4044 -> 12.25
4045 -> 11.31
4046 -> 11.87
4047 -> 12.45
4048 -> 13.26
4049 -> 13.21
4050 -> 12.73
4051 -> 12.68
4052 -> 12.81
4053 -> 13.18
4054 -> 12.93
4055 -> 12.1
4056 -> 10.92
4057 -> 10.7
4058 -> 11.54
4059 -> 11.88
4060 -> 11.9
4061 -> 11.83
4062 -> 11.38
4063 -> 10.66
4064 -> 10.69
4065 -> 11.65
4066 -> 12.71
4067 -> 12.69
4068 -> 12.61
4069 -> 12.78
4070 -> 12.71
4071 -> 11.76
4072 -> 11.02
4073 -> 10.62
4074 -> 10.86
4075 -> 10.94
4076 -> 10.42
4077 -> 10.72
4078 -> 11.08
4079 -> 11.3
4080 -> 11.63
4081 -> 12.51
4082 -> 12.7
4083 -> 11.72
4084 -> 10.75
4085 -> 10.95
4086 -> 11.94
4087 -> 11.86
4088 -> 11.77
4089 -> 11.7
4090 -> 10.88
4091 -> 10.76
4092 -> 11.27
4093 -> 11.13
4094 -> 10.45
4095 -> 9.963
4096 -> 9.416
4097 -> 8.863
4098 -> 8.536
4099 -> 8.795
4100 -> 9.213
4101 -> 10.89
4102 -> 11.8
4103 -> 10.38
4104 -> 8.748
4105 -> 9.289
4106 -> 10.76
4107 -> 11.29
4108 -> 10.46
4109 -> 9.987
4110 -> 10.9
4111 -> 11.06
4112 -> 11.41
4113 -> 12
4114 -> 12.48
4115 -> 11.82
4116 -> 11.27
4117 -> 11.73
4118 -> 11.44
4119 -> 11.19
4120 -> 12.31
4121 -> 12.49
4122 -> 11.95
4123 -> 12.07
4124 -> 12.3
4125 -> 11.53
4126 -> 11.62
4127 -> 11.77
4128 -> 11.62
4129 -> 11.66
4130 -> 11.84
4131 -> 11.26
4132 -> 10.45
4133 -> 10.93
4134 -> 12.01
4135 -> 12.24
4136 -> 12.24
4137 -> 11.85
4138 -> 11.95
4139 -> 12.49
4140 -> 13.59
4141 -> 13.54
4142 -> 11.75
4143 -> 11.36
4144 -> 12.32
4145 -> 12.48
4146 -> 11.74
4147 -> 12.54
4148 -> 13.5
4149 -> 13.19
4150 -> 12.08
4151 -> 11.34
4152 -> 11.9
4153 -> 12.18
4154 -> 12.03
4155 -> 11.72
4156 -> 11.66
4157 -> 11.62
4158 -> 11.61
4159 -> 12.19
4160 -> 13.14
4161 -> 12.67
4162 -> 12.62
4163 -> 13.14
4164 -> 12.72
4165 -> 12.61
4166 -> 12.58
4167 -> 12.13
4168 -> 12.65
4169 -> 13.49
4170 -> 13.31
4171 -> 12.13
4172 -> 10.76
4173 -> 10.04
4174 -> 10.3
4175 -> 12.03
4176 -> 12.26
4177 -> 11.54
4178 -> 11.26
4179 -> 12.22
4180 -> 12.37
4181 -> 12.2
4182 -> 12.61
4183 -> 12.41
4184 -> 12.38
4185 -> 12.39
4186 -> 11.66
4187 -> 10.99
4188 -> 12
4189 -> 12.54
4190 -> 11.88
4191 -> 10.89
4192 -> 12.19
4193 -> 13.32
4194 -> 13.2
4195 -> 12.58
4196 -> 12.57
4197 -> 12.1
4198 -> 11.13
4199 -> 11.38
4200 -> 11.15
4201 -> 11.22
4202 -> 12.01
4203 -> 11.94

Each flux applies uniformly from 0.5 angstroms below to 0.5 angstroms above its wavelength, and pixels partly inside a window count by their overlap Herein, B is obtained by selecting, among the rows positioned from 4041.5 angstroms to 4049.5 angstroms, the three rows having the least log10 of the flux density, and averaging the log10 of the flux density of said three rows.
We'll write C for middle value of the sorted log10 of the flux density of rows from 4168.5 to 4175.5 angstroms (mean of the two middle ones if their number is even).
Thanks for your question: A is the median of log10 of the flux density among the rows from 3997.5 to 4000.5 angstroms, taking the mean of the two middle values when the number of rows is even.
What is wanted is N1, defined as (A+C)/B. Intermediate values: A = 1.06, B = 1.07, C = 1.08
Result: 2.00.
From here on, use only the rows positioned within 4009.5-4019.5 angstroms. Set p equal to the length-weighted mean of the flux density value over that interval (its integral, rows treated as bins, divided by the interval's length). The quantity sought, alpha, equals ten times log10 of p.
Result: 10.91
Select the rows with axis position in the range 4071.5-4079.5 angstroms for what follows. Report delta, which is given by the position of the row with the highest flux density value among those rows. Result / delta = 4079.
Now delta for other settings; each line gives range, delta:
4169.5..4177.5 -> 4170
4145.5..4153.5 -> 4148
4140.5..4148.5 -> 4141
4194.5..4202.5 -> 4195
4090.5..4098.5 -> 4092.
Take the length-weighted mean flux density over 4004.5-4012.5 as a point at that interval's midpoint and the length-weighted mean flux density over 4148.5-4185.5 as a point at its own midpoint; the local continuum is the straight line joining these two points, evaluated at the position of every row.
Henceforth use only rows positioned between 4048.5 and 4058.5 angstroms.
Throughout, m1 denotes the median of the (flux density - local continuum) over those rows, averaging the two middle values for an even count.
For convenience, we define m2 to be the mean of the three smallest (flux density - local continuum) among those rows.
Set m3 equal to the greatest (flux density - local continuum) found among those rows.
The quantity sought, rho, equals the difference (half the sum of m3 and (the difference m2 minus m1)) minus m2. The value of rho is 0.64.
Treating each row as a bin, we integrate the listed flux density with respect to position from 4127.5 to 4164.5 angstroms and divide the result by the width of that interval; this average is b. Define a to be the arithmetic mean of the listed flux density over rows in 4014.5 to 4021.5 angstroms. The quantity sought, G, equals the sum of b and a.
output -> 24.3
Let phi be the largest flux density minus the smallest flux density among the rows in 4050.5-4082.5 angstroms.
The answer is 2.8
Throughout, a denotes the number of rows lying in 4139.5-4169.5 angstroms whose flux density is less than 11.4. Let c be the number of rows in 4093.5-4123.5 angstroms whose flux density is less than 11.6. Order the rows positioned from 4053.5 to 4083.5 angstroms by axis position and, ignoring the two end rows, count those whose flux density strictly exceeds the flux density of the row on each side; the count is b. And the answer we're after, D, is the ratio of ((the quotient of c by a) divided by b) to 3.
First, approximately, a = 2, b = 5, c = 21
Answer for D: 0.70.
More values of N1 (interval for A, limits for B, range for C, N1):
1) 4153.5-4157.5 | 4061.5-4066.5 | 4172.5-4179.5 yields 2.05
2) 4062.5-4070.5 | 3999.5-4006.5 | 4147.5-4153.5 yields 2.12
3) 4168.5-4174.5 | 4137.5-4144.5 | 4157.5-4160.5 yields 2.01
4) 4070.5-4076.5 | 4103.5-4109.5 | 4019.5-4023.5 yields 2.18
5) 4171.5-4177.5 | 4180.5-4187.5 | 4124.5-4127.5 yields 1.98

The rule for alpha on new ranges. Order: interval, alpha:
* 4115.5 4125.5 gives 10.73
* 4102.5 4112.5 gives 10.18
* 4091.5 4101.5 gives 9.94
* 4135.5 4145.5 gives 10.92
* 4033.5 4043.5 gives 11.00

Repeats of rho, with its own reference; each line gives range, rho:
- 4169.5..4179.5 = 1.67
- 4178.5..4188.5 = 0.48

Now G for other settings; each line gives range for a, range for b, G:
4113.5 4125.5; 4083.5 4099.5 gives 22.4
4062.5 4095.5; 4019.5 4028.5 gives 24.0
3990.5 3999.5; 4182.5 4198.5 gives 24.2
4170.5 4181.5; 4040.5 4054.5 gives 24.2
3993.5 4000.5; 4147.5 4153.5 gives 24.4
